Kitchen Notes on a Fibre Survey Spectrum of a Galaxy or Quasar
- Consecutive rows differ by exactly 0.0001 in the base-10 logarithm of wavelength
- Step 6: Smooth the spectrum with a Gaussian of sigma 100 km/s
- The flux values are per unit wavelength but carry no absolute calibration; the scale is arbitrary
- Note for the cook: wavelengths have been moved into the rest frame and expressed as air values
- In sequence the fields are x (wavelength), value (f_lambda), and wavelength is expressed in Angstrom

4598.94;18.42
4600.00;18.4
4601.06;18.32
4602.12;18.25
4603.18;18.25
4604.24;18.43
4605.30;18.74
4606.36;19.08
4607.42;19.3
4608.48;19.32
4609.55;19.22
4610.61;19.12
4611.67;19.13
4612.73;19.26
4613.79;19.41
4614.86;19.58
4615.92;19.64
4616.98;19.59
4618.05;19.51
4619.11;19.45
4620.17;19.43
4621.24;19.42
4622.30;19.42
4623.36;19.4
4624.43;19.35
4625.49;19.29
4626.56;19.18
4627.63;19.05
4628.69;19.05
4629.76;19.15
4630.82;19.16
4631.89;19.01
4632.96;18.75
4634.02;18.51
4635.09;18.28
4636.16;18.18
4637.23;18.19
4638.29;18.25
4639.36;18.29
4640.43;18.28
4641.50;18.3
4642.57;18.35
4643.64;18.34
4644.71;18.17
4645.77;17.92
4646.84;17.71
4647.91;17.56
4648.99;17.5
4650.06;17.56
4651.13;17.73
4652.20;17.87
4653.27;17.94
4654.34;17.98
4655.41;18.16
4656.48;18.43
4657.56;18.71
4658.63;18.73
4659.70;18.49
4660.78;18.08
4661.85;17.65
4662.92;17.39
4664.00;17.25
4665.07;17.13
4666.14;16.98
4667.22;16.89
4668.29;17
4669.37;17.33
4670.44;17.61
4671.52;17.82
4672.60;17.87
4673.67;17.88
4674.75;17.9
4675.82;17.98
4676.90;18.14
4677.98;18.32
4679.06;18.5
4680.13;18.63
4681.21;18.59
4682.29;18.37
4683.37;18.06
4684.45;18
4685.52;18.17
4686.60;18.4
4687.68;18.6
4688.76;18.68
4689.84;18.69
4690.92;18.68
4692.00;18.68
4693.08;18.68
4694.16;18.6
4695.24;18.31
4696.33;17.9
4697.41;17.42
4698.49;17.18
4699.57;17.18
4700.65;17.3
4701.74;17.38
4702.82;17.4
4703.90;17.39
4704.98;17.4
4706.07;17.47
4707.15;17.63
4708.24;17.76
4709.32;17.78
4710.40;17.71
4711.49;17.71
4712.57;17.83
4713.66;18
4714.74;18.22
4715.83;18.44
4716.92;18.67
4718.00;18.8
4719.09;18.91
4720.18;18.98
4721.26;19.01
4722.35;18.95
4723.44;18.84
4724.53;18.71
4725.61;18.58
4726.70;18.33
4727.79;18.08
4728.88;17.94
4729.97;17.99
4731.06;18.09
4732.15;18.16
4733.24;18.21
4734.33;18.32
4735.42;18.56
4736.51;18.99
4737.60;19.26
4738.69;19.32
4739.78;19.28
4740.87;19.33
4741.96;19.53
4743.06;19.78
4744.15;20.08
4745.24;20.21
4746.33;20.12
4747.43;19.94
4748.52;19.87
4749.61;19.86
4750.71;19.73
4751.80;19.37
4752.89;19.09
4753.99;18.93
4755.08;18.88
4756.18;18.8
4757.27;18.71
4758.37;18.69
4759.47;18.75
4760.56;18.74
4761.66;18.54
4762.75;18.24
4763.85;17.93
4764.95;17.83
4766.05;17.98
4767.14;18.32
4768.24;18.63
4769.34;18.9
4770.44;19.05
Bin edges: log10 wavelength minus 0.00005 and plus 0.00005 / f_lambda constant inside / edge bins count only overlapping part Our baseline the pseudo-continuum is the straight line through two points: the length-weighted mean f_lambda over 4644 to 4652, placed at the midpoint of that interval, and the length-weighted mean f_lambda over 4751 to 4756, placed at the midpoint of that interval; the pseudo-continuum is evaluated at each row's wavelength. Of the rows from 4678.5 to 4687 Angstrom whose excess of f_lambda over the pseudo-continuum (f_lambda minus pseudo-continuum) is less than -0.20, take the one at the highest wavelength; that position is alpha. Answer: 4684.45 Angstrom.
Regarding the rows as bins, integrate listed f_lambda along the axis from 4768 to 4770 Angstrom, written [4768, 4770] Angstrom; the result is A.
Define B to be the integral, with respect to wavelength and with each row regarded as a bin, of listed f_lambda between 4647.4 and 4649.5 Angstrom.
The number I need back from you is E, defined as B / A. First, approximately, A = 37.5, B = 36.6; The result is 0.98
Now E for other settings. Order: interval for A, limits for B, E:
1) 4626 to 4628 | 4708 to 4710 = 0.94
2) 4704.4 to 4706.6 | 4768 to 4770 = 0.98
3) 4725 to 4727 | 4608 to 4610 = 1.04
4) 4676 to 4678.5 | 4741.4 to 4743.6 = 0.95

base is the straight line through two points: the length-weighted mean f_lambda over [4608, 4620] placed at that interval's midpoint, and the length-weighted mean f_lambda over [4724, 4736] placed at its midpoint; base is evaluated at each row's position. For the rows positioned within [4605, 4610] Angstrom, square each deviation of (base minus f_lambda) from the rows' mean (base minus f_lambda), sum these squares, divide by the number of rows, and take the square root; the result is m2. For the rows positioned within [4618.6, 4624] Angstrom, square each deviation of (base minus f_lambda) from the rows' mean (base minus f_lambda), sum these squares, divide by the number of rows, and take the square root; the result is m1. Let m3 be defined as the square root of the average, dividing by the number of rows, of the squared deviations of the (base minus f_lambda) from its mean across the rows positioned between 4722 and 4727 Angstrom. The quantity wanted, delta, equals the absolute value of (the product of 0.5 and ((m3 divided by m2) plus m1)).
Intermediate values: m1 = 0.00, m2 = 0.22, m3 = 0.201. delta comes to 0.45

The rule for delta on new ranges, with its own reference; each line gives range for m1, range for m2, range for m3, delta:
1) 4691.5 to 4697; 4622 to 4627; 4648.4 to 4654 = 1.41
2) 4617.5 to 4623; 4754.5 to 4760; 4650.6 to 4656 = 1.35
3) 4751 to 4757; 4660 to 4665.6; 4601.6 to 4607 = 0.61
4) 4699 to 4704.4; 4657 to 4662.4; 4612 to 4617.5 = 0.24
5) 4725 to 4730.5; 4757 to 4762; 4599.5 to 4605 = 0.66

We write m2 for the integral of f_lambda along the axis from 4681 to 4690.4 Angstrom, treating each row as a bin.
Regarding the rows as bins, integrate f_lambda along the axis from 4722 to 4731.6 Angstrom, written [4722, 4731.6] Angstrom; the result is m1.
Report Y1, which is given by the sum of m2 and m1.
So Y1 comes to 349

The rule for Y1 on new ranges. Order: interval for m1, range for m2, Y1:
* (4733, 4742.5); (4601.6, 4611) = 358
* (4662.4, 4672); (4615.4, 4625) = 353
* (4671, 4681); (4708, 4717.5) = 353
